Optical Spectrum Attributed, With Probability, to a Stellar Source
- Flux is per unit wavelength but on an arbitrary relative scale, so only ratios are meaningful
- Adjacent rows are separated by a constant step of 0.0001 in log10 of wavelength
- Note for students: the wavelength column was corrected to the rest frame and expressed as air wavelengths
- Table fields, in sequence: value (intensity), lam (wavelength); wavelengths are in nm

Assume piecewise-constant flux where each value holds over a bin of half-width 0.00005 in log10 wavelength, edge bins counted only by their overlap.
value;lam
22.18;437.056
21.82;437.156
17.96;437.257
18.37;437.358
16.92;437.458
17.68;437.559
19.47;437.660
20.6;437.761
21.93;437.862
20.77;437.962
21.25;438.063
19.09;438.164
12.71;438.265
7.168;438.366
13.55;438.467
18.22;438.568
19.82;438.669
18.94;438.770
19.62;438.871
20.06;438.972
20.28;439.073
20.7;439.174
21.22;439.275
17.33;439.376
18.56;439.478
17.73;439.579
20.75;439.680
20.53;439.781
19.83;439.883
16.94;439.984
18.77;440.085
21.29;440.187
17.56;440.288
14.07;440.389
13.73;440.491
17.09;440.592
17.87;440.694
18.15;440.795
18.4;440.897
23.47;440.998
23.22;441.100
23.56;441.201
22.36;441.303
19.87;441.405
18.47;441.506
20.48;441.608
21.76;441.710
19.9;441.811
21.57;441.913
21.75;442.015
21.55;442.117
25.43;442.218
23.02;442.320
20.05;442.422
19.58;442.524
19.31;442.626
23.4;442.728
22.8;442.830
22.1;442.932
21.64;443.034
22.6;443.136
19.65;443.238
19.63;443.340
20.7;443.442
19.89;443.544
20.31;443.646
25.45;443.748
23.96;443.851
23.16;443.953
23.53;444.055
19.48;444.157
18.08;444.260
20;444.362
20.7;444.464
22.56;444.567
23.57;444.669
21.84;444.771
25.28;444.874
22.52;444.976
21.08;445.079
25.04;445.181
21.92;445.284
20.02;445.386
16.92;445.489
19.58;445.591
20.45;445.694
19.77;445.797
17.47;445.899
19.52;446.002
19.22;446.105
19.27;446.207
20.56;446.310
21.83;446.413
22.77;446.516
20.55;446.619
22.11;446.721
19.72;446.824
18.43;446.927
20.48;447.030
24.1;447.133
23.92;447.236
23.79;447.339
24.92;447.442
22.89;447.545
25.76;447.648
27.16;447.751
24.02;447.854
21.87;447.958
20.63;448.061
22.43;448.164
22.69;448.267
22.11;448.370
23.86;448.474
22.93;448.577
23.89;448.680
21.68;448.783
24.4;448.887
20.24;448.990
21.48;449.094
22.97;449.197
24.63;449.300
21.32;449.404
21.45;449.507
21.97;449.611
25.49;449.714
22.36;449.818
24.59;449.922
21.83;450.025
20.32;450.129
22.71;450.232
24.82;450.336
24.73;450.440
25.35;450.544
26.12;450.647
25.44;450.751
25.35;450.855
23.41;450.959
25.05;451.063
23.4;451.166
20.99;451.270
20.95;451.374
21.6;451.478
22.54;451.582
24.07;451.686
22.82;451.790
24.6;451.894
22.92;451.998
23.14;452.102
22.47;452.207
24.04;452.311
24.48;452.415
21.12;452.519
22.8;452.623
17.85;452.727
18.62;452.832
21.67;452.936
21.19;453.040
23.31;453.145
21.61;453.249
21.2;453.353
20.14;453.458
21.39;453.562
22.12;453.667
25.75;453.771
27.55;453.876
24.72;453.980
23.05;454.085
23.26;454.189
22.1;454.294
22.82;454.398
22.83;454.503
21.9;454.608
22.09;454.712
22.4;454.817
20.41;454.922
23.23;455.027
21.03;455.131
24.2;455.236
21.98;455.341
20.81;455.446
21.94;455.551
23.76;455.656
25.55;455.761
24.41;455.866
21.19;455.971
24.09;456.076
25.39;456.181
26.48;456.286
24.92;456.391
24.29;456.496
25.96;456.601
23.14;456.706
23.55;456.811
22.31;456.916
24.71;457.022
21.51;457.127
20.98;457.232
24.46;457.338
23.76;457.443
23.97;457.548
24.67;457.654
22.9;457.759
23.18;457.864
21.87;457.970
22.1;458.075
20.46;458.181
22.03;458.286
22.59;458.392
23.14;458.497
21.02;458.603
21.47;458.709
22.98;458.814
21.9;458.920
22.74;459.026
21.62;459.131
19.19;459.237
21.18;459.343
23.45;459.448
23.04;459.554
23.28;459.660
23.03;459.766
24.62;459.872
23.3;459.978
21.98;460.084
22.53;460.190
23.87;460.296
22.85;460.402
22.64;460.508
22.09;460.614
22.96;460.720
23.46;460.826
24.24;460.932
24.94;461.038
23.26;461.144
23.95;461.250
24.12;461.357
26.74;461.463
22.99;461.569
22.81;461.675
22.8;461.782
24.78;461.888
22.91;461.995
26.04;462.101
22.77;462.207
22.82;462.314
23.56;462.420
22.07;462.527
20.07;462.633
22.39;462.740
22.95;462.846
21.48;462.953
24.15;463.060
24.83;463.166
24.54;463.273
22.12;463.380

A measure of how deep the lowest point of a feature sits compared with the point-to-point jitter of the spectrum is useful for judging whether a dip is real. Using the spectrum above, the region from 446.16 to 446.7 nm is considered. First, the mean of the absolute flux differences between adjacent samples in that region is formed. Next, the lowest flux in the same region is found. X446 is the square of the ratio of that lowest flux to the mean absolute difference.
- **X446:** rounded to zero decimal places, 182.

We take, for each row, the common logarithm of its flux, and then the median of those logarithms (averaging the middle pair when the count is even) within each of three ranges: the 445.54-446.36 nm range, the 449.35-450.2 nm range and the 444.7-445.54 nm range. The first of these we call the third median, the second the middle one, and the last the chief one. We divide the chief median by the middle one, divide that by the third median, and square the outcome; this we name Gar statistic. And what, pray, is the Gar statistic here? 0.60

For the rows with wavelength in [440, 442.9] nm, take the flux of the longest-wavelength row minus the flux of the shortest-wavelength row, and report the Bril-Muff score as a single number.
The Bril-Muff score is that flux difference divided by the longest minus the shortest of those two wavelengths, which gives 1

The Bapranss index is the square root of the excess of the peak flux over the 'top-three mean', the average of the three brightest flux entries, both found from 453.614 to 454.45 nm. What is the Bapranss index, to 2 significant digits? 1.2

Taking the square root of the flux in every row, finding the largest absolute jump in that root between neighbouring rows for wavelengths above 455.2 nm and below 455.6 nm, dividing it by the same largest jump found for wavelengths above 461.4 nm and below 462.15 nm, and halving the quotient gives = 0.31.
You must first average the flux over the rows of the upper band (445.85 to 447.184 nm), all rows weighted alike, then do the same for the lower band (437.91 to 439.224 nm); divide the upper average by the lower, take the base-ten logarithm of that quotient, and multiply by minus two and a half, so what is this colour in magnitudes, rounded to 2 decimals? -0.15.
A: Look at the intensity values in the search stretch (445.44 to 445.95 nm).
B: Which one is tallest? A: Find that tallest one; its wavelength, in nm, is 445.694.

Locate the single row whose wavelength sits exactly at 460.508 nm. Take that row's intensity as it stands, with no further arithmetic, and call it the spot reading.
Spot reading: 22.64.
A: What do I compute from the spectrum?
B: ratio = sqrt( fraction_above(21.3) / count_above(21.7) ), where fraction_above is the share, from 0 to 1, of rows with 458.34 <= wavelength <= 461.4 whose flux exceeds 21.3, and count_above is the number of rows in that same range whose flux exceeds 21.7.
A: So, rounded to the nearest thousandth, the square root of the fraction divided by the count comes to 0.193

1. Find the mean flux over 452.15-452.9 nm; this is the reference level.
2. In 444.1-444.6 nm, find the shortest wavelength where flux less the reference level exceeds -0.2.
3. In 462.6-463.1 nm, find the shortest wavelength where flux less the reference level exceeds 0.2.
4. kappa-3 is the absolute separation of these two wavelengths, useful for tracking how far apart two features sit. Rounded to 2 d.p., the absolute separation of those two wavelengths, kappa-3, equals 18.17 nm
